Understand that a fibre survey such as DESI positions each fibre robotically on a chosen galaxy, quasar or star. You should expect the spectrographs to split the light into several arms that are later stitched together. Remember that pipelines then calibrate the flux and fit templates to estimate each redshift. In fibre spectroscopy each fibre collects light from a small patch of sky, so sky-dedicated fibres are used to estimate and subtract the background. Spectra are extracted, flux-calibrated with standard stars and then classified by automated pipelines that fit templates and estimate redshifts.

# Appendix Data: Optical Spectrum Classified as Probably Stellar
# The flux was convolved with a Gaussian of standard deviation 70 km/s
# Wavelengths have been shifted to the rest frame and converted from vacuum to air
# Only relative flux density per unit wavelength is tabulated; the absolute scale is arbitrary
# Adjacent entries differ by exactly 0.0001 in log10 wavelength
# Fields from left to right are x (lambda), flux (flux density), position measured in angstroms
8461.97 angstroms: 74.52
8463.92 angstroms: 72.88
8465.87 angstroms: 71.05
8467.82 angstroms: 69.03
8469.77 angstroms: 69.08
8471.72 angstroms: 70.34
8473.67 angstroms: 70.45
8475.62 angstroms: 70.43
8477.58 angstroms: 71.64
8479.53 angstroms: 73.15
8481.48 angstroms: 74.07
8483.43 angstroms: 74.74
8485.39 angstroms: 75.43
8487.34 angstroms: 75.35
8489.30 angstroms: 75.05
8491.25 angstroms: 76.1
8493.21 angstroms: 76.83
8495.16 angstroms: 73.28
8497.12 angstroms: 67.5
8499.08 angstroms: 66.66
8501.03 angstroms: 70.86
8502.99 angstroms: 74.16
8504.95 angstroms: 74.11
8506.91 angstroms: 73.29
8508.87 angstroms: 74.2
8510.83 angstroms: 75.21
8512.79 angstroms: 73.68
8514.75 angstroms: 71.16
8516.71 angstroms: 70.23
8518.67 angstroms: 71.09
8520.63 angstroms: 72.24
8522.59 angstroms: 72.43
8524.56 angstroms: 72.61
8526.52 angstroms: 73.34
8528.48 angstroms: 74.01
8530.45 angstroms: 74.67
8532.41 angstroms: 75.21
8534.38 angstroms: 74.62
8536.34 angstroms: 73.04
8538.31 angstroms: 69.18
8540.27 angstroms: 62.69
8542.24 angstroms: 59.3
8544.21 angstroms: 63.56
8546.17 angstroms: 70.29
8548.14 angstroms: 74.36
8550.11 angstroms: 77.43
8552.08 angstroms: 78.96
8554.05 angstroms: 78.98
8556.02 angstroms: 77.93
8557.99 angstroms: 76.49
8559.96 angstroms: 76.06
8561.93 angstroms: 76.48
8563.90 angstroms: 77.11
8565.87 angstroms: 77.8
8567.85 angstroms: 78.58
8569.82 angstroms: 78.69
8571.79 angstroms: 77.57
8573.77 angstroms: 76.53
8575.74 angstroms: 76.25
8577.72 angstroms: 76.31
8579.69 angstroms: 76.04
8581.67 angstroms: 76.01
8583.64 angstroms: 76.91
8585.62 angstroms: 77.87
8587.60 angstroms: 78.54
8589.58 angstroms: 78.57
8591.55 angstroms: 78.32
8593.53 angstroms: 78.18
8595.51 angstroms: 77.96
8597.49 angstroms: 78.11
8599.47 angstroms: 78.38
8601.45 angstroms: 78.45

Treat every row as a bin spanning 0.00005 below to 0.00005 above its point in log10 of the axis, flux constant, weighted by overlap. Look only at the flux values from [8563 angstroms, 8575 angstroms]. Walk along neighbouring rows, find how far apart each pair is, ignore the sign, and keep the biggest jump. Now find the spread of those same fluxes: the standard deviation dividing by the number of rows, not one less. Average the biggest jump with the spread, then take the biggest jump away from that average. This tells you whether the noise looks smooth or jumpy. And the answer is -0.2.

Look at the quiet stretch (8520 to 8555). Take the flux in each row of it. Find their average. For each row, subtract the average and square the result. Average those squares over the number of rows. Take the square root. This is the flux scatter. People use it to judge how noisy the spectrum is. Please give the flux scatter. 5.2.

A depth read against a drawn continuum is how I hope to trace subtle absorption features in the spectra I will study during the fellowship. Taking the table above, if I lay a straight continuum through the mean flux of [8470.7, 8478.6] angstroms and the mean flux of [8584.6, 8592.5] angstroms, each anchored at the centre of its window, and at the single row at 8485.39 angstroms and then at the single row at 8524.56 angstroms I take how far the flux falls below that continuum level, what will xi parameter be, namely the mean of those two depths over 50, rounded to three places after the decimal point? -0.026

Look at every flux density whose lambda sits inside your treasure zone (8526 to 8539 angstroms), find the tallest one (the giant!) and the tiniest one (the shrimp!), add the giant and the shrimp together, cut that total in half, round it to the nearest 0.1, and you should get 72.2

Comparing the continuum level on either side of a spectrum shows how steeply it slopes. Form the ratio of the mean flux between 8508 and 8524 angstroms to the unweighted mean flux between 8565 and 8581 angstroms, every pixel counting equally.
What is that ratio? 0.94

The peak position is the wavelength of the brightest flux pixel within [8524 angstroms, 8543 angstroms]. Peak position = 8532.41 angstroms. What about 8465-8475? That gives 8465.87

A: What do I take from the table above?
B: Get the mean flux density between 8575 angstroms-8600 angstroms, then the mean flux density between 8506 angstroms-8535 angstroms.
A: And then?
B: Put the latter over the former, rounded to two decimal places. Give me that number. 0.94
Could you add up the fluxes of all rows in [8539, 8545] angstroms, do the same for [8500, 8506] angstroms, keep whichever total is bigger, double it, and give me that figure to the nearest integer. 438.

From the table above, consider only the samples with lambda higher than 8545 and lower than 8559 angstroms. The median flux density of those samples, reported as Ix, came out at 77.4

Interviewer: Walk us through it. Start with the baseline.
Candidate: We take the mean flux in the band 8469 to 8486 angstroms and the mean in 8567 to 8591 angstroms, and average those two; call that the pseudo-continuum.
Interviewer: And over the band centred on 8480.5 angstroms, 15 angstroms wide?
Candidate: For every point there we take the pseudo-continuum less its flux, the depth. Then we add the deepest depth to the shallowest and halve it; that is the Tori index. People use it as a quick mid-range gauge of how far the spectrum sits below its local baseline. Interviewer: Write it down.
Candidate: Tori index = 1.8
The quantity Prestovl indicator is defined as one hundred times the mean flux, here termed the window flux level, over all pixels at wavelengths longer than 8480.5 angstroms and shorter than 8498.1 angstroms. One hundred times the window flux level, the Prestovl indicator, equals 7426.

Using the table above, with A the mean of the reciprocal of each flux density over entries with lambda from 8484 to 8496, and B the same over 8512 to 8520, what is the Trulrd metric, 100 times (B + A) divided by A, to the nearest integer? 205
